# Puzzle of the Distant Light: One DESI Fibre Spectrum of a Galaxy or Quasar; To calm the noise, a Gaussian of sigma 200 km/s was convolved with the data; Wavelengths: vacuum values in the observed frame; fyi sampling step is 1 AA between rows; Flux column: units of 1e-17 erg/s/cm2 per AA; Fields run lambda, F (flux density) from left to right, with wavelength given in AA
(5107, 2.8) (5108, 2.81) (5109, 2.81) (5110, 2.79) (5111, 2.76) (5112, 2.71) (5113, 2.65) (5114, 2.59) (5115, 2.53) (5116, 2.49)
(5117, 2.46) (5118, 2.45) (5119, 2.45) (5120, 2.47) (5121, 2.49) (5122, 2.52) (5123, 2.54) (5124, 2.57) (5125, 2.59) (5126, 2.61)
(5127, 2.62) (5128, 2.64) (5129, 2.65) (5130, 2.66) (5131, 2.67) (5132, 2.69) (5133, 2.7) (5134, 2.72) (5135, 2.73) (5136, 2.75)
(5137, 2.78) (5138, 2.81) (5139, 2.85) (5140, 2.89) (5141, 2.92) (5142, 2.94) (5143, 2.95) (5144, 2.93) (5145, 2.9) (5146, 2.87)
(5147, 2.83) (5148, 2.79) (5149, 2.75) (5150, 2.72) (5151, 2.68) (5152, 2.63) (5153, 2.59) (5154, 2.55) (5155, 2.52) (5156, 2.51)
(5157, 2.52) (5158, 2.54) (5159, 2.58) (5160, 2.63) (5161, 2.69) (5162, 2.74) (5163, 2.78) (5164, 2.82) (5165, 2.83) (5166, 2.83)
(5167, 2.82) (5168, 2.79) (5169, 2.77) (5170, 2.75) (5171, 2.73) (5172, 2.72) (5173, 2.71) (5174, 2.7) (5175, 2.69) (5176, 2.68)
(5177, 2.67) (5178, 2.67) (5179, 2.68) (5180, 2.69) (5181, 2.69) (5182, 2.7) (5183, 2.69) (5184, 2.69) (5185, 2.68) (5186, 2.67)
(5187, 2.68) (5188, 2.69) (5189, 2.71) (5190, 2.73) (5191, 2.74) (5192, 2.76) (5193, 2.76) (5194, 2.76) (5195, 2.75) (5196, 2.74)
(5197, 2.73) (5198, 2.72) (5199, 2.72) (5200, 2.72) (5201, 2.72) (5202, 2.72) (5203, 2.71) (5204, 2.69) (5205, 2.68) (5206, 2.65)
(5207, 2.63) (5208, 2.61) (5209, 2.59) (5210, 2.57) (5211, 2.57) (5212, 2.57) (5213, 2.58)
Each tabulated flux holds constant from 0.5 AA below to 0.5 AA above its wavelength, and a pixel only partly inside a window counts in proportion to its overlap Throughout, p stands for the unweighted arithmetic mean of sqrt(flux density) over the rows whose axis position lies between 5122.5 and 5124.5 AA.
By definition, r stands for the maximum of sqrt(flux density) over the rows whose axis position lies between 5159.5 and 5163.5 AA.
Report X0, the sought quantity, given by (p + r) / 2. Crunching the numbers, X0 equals 1.63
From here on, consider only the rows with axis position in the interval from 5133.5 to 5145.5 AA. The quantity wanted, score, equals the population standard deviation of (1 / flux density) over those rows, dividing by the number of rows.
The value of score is 0.0102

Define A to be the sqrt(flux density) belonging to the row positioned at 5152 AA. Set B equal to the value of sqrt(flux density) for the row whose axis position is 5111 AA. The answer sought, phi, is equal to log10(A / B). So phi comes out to -0.010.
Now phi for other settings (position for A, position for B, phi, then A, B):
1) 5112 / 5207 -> 0.007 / 1.65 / 1.62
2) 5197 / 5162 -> -0.001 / 1.65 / 1.66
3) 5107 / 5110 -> 0.001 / 1.67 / 1.67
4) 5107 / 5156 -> 0.024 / 1.67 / 1.58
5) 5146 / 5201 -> 0.012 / 1.69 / 1.65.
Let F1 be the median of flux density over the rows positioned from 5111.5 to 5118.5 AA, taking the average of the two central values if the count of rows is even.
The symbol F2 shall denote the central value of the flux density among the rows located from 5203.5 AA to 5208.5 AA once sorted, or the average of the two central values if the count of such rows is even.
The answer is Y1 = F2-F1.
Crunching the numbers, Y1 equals 0.12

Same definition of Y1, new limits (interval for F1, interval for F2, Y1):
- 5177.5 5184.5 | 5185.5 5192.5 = 0.02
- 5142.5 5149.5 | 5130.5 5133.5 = -0.18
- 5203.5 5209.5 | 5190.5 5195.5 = 0.12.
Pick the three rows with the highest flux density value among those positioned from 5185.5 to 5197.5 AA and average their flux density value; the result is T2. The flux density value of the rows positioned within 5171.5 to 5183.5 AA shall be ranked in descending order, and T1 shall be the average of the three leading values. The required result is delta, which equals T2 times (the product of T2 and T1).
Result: 20.6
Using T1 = 2.710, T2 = 2.76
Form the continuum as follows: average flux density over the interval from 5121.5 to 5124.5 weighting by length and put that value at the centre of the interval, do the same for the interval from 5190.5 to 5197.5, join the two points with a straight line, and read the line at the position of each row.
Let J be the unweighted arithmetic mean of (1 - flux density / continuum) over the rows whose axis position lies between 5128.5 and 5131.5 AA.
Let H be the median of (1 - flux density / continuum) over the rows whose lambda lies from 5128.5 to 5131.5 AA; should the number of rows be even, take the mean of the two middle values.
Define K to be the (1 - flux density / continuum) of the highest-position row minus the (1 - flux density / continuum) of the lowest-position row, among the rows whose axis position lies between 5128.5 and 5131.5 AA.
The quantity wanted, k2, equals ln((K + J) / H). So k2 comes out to 0.1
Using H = -0.038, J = -0.038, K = -0.01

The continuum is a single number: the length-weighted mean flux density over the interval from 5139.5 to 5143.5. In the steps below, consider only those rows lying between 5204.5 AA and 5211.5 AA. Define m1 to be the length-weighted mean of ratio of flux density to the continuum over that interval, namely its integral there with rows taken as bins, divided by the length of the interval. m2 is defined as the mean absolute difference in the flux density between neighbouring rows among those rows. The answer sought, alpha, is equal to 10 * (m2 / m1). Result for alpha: 0.21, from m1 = 0.894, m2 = 0.018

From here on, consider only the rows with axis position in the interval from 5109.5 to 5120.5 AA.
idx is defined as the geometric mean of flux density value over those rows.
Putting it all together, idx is 2.57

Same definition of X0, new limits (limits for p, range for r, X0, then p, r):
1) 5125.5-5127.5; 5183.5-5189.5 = 1.63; 1.62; 1.65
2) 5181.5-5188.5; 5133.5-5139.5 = 1.66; 1.64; 1.69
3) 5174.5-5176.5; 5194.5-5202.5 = 1.65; 1.64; 1.66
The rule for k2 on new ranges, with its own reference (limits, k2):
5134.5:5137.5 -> 0.2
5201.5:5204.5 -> 0.5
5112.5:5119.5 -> 1.9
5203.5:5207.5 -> 0.5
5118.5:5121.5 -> -0.8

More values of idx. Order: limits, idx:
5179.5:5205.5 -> 2.71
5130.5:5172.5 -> 2.74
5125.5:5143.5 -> 2.75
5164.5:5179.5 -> 2.74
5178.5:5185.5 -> 2.69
